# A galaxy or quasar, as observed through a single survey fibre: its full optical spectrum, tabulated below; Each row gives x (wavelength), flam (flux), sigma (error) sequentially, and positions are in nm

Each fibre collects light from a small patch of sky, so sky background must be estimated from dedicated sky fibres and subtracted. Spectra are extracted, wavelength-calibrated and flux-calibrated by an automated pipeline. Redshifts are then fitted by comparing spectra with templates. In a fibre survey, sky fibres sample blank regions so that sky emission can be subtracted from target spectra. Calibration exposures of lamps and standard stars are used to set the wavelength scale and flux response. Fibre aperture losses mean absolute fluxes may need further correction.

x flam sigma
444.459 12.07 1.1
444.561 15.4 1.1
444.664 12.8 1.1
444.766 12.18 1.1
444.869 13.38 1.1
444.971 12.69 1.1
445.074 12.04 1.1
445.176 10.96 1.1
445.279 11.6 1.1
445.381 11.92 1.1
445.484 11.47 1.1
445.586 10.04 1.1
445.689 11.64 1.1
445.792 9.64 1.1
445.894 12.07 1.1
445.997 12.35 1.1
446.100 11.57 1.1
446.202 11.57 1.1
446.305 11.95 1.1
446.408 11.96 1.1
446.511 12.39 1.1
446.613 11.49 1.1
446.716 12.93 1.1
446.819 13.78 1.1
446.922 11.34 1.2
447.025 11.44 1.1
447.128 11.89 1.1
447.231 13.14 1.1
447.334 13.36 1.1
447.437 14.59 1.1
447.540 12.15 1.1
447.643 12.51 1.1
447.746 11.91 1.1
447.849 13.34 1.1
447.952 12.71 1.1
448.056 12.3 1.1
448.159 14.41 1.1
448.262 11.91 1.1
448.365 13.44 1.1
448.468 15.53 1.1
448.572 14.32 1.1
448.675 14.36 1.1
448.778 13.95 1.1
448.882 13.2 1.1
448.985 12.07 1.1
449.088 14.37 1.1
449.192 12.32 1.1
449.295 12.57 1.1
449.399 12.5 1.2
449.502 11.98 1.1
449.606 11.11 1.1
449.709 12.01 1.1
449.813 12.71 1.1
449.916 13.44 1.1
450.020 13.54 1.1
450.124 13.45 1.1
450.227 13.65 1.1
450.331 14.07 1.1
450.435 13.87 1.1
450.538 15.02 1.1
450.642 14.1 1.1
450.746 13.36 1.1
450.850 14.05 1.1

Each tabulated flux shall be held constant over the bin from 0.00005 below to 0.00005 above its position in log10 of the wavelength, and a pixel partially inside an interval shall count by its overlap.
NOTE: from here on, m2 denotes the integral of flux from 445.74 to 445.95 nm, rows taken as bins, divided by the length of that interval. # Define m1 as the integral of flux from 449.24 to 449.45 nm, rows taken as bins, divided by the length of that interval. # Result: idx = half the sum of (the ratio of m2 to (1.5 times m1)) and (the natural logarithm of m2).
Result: 1.48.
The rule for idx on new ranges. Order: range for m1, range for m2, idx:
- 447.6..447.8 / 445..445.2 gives 1.55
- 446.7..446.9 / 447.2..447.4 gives 1.64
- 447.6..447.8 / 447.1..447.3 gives 1.61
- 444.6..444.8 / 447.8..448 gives 1.63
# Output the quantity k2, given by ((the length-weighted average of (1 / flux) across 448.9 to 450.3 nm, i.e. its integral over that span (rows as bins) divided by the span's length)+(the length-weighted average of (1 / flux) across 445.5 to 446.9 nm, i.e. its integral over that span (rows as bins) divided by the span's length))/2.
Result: 0.0821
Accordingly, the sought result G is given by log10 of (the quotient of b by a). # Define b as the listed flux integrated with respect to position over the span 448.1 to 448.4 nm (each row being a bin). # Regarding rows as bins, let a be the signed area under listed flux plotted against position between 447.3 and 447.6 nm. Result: -0.003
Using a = 4.00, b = 4.0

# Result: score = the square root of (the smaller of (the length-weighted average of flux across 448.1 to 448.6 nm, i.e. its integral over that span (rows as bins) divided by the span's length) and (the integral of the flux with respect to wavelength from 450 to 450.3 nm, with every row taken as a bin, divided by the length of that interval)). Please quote 3.69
